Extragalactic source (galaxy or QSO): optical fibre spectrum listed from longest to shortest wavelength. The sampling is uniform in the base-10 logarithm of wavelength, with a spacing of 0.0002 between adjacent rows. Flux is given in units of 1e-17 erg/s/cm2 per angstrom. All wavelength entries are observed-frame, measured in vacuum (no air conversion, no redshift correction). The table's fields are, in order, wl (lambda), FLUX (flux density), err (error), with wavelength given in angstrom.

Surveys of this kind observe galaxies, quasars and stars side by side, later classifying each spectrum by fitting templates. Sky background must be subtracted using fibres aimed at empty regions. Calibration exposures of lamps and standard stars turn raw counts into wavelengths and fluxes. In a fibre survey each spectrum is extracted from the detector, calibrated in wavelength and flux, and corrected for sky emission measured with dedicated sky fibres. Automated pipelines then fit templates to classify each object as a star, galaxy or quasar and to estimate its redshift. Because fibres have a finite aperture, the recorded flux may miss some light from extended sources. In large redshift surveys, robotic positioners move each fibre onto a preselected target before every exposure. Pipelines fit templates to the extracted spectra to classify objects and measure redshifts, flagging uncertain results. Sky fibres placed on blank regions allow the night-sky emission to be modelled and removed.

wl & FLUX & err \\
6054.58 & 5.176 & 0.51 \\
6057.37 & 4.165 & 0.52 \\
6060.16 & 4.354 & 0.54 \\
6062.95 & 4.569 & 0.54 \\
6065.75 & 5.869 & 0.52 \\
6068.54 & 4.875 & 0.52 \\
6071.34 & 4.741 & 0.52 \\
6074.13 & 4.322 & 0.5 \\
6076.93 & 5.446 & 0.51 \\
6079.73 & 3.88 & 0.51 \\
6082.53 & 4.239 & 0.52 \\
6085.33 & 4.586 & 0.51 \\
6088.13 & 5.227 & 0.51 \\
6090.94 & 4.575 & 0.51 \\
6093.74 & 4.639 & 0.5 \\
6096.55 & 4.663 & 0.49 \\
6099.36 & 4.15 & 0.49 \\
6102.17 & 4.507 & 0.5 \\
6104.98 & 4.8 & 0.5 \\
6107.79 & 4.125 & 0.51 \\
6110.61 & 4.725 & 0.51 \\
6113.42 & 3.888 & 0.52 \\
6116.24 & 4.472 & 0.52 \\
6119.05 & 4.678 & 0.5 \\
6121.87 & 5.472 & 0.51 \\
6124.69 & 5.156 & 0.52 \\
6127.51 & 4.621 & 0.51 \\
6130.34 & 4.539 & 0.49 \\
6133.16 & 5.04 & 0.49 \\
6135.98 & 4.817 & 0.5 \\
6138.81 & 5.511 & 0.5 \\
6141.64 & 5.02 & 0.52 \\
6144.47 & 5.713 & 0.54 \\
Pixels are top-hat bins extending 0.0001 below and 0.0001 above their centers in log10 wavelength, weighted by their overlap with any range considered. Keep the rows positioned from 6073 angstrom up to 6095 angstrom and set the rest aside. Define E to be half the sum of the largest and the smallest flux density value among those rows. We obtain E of 4.7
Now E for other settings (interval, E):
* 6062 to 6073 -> 5.2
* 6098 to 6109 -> 4.5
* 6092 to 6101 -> 4.4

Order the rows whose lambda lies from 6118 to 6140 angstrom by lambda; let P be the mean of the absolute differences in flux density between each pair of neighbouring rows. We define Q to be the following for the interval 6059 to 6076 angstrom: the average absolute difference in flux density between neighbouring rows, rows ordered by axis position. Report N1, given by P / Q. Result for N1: 0.73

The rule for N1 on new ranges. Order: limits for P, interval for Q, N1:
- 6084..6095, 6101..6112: 0.87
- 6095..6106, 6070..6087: 0.51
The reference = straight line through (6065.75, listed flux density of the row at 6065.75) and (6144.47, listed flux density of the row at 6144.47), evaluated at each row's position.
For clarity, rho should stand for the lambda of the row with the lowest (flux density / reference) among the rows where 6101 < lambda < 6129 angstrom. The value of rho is 6113.42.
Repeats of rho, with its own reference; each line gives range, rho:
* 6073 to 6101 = 6079.73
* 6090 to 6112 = 6107.79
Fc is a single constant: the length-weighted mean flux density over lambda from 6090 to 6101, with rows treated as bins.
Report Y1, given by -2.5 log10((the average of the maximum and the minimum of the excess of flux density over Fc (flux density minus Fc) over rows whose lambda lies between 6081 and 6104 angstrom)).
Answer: 1.8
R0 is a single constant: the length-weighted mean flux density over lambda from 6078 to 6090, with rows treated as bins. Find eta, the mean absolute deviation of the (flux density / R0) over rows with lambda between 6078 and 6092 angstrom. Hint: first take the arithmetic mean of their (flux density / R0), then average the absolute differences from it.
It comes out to 0.078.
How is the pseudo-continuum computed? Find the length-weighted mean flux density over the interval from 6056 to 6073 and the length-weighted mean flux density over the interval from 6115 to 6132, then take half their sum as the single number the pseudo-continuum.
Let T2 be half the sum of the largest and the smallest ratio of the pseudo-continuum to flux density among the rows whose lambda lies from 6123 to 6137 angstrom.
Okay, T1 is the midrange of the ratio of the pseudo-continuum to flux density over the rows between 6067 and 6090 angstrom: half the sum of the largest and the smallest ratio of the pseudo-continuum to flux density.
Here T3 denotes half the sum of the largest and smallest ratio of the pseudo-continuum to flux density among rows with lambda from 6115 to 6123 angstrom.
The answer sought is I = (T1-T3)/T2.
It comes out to 0.08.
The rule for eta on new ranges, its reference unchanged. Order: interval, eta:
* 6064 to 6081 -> 0.120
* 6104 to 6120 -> 0.065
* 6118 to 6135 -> 0.068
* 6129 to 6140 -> 0.066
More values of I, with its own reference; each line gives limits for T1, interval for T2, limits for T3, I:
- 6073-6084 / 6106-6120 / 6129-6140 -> 0.08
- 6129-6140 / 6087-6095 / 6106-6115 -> -0.16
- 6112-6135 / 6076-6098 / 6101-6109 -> -0.02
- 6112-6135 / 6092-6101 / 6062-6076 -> 0.08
